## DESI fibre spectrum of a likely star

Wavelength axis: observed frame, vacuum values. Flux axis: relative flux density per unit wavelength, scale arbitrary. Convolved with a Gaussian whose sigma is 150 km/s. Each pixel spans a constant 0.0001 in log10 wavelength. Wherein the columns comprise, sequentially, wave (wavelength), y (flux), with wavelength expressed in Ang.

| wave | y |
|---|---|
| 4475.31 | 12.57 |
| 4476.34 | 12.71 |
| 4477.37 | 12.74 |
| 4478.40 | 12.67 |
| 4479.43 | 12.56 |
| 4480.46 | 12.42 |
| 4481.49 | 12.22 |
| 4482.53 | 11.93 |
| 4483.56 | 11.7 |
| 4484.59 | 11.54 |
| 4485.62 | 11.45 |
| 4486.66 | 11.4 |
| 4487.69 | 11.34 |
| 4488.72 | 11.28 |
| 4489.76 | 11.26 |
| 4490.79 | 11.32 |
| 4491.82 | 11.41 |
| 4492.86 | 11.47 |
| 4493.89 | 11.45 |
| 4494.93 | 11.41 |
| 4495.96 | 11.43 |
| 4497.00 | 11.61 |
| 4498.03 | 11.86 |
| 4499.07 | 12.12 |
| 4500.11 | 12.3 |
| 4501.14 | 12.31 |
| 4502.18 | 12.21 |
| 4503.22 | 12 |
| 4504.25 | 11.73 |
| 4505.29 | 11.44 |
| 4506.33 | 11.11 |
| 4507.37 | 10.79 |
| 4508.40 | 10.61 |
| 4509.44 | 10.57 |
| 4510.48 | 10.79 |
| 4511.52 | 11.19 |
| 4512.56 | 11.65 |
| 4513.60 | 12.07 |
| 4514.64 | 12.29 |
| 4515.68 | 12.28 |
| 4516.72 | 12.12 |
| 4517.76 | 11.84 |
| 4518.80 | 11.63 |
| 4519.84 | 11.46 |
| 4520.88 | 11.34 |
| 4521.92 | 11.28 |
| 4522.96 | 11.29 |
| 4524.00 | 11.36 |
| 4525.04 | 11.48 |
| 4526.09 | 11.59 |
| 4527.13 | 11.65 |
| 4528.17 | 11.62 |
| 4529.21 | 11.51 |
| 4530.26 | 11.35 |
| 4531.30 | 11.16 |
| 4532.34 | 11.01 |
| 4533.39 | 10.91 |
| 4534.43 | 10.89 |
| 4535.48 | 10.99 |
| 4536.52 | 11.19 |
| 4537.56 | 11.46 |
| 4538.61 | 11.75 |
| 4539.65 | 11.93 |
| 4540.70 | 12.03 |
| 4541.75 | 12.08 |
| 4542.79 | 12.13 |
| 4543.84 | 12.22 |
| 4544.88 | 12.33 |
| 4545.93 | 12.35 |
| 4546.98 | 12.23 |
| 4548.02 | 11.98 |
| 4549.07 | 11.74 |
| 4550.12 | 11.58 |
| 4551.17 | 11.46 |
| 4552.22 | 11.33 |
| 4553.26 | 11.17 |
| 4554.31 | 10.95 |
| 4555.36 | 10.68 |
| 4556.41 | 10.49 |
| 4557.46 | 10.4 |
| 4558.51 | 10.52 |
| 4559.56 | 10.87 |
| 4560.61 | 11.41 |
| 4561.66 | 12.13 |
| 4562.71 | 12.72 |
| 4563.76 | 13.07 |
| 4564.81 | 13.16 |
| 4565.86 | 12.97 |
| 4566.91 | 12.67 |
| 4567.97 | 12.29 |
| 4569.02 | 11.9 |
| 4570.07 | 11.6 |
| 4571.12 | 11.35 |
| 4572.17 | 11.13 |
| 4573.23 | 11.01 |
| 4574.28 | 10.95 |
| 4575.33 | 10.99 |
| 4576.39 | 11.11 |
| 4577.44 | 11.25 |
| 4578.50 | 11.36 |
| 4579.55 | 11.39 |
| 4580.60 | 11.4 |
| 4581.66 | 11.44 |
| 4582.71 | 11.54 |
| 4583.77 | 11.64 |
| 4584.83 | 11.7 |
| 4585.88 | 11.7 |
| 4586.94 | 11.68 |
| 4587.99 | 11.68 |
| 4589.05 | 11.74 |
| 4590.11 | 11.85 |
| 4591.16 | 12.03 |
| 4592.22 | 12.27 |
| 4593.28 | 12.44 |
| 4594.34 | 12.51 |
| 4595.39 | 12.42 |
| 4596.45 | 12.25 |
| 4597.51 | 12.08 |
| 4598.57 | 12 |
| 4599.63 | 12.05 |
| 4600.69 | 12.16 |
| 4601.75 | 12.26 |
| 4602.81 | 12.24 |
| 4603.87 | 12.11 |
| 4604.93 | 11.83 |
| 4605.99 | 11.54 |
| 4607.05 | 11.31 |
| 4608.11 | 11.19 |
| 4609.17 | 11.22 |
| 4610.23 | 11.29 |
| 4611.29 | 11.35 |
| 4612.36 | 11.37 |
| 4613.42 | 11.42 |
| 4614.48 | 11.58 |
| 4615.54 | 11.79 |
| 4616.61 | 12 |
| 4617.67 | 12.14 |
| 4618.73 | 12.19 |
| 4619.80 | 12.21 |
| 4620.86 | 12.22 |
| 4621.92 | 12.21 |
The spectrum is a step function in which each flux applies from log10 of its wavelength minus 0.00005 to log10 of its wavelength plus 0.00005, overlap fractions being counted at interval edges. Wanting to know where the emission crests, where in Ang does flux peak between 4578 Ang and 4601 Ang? 4594.34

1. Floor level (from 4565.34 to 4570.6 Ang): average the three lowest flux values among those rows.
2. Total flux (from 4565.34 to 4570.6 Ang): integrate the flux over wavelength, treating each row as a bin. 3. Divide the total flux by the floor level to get 5.42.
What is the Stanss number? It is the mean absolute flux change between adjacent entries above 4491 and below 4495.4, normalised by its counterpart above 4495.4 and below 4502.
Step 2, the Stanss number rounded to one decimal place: 0.2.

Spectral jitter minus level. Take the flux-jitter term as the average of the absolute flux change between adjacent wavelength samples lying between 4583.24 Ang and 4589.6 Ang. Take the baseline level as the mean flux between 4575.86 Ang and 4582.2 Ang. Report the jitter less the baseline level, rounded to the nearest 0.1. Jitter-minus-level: -11.3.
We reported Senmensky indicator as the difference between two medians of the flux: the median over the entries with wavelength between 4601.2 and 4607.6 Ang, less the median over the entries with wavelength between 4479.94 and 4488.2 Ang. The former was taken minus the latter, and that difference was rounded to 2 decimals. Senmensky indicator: 0.35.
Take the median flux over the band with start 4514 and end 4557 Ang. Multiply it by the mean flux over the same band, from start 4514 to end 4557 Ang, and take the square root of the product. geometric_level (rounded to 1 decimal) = 11.5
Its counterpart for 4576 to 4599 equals 11.7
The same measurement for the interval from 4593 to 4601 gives 12.2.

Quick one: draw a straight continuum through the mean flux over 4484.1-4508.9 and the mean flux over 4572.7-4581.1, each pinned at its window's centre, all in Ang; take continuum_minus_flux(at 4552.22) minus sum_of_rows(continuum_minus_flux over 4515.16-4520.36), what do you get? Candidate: 2.1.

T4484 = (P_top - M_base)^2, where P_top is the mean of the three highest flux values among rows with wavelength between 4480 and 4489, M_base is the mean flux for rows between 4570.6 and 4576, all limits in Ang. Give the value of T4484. 1.2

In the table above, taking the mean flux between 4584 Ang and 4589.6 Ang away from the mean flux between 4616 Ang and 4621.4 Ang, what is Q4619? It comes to 0.5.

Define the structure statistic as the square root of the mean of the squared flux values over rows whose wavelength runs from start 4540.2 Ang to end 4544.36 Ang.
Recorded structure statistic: 12.1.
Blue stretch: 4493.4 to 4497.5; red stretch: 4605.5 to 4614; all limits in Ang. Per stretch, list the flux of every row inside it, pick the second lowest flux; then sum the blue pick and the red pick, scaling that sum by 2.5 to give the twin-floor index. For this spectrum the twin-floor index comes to 56.6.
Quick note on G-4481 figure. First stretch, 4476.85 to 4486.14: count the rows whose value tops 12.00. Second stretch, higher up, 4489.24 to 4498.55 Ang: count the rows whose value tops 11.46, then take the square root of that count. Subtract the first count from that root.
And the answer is -3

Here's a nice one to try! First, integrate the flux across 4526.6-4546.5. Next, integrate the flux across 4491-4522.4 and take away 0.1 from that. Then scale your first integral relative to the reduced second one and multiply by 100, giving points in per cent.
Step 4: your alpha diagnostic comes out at 64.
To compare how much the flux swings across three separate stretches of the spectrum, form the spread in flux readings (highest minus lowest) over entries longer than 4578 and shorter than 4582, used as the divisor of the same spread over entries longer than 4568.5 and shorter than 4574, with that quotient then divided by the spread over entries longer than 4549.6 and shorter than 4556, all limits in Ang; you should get 12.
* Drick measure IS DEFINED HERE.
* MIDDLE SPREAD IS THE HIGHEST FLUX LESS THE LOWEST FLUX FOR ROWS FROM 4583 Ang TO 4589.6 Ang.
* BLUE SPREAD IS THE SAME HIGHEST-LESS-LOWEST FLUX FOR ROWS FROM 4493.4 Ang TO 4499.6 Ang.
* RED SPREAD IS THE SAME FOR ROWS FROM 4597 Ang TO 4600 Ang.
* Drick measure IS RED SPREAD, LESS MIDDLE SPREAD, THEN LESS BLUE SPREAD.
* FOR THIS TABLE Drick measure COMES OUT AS -0.7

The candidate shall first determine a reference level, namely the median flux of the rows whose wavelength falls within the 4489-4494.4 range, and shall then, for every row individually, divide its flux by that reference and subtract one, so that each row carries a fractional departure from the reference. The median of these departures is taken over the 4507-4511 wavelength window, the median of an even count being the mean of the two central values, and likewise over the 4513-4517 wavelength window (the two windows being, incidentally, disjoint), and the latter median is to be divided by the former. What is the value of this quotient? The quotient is -1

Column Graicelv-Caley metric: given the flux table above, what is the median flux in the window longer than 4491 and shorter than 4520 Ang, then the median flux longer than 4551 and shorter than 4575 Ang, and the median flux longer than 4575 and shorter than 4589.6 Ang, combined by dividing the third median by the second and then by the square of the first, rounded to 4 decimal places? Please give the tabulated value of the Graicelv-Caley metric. 0.0075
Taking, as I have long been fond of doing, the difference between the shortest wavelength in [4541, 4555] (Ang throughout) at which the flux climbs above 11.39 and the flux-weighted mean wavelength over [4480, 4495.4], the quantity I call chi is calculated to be 54.2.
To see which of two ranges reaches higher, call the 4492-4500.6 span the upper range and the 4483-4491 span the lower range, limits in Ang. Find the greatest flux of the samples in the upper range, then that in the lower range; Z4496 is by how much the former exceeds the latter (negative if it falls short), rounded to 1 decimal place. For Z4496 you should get 0.6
